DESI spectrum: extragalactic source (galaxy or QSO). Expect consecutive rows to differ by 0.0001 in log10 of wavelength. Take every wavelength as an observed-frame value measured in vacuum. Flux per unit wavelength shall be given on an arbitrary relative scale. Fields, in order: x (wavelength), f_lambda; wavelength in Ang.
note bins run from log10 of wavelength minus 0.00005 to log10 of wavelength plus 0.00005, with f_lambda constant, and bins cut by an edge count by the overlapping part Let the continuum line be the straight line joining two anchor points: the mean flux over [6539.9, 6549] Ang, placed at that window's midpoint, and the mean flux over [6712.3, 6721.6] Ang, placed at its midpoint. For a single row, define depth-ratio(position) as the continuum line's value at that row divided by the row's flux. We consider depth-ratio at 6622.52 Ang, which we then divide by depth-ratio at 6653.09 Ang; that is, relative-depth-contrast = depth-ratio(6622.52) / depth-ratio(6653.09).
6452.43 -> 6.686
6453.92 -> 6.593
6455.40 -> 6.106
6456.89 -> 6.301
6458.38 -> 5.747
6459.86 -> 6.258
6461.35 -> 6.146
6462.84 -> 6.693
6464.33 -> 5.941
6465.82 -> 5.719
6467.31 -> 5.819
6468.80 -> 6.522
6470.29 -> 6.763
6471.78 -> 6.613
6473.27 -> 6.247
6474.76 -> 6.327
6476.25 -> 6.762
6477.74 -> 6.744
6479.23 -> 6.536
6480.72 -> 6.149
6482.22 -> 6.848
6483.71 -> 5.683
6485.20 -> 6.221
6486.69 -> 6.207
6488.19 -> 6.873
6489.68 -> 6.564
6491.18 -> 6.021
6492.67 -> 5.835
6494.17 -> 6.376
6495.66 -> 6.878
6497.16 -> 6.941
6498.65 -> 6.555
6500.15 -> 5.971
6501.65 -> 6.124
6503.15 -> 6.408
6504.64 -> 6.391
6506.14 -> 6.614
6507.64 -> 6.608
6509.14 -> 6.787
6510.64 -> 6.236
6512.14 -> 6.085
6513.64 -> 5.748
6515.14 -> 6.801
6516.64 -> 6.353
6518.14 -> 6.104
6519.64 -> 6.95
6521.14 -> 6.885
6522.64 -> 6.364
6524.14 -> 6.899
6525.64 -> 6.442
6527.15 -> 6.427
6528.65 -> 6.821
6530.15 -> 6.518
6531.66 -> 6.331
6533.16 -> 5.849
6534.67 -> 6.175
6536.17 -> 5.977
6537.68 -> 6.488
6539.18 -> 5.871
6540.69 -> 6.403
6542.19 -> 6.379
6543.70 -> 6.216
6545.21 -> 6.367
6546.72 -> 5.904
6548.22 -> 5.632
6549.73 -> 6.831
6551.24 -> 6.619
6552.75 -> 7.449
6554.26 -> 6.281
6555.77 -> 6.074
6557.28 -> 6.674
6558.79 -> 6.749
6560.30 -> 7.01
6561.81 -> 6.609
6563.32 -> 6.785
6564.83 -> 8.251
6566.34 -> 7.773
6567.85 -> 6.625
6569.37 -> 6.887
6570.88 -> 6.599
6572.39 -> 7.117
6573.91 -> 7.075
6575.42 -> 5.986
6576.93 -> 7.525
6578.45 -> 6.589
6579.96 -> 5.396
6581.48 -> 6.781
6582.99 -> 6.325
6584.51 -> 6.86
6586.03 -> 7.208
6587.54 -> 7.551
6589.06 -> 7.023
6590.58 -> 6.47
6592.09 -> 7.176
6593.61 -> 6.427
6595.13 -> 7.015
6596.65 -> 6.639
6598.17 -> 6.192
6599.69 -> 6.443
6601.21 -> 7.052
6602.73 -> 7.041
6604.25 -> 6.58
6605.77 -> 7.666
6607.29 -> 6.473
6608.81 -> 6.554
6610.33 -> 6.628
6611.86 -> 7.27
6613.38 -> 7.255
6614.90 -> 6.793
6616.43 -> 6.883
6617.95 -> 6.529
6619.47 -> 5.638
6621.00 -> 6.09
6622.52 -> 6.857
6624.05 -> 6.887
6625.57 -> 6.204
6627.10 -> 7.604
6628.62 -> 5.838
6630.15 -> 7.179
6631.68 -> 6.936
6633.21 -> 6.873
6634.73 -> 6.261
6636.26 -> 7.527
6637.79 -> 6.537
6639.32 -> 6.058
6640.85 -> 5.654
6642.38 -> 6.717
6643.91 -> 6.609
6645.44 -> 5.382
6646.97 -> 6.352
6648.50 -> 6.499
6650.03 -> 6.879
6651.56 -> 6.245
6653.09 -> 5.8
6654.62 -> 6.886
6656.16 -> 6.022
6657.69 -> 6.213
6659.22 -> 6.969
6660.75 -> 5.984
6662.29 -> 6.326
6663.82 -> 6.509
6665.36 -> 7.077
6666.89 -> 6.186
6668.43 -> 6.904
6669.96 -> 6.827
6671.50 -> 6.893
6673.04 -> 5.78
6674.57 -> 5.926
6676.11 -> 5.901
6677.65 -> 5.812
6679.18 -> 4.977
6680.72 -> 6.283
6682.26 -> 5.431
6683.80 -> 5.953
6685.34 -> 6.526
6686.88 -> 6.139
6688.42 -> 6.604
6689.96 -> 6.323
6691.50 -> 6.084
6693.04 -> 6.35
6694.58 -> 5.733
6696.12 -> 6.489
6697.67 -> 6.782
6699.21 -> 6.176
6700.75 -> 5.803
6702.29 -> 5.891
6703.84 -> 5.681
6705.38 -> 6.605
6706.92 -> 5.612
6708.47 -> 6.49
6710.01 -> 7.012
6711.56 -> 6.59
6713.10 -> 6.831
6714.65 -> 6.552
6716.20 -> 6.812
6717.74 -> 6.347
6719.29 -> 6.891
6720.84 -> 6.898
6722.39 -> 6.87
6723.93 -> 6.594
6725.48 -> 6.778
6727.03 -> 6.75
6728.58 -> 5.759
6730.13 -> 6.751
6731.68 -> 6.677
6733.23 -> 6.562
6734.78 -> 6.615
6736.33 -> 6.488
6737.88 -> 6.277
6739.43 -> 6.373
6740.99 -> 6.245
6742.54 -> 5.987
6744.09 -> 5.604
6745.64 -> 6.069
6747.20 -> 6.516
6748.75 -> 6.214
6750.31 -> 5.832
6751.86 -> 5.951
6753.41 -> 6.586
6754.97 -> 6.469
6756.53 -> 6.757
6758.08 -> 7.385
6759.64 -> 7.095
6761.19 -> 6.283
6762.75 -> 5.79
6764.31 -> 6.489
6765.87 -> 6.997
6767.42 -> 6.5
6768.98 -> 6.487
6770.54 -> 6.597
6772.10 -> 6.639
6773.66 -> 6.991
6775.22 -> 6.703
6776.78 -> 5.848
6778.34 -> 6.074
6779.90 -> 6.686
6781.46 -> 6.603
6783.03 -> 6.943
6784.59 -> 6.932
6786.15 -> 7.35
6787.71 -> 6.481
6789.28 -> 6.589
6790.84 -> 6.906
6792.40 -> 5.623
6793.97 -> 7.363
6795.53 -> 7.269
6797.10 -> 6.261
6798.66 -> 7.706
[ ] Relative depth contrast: 0.833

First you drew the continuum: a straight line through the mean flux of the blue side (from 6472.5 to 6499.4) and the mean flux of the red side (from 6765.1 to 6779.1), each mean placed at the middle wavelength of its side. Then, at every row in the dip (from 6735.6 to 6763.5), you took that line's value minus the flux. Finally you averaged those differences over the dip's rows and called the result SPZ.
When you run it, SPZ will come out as 0.20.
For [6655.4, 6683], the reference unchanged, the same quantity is 0.28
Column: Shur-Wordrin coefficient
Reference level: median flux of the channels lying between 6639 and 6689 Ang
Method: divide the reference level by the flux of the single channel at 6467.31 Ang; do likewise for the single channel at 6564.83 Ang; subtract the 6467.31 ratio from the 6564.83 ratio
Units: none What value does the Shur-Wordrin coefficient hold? -0.32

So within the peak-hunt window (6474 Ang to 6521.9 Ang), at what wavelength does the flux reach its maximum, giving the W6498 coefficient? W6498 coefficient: 6519.64 Ang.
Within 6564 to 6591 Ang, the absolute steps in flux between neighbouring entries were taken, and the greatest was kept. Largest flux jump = 1.5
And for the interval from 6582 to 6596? 0.7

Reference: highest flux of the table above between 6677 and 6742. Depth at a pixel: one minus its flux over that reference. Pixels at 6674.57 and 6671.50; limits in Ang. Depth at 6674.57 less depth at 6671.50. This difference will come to 0.14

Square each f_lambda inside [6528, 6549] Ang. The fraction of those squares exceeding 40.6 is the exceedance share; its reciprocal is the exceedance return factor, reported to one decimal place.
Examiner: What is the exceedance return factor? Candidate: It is 2.8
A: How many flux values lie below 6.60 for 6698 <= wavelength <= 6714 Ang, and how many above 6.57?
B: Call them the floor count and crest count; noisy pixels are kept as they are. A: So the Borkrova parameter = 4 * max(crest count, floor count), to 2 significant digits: 28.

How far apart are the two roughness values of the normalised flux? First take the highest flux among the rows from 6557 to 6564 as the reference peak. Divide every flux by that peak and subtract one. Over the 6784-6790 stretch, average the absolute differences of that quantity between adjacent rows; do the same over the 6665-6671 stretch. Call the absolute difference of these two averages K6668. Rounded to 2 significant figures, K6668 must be 0.014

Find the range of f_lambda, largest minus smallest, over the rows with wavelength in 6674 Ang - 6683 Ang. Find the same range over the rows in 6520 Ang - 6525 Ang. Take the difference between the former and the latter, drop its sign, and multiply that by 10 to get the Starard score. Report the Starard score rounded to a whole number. 8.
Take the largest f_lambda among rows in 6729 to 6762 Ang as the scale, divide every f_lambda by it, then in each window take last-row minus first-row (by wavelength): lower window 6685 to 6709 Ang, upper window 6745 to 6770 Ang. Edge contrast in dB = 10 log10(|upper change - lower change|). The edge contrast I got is -12.1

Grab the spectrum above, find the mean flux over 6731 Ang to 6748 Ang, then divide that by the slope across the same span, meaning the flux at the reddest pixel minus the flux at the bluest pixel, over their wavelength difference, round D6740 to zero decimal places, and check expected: -608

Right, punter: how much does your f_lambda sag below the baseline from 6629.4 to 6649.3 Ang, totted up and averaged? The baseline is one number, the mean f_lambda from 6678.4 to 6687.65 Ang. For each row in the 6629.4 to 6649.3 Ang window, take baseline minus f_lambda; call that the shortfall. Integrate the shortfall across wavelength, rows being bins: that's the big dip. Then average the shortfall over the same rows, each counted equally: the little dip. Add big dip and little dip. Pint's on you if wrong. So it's -13.0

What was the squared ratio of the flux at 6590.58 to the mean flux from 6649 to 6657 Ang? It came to 1.03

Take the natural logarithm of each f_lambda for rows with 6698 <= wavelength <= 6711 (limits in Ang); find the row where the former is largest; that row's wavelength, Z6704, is 6710.01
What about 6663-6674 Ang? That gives 6665.36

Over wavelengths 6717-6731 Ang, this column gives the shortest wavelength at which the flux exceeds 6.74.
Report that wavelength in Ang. 6719.29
